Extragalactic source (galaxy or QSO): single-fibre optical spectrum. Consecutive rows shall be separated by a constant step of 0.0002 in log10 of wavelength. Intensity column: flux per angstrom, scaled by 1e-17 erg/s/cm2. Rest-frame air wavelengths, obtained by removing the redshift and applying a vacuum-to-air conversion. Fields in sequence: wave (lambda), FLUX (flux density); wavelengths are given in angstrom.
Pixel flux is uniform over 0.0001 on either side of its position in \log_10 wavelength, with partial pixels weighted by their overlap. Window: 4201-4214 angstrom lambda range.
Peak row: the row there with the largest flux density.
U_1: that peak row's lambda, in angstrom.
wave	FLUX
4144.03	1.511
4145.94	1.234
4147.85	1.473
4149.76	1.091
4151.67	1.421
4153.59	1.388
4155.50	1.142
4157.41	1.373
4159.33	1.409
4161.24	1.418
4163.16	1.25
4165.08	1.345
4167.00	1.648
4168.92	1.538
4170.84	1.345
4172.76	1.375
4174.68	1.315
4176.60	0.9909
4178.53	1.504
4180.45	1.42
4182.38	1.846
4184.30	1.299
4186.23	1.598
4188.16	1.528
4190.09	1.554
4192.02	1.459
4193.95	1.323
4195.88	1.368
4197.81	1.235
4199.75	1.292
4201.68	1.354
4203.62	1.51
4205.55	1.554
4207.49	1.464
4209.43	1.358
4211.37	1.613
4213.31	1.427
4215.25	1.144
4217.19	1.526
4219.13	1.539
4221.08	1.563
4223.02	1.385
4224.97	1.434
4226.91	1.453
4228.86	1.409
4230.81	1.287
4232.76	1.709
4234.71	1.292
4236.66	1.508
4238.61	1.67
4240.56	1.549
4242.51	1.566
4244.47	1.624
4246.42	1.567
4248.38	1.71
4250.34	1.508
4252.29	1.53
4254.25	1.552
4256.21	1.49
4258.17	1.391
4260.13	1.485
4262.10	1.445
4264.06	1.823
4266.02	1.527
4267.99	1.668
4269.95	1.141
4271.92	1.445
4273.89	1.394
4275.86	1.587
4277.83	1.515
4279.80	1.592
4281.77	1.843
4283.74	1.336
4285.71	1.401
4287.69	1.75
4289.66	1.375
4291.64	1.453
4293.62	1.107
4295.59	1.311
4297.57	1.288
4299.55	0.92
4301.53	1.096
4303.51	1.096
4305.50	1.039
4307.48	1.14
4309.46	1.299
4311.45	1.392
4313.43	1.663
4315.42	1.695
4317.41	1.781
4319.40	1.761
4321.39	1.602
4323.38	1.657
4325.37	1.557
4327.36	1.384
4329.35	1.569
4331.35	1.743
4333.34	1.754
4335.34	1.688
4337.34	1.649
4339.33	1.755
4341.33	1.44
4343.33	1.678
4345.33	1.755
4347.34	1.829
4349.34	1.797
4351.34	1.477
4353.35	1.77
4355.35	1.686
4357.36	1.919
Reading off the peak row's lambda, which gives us 4211.37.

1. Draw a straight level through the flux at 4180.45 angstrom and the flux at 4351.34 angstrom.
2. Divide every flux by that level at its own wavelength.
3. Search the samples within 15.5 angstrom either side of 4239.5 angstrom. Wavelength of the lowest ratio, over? 4230.81 angstrom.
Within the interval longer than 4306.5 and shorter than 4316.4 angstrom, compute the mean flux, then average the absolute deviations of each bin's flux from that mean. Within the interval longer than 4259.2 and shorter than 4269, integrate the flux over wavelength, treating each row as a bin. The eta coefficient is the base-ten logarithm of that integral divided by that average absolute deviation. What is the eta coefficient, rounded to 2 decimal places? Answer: 1.91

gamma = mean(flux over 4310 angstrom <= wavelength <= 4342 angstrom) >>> 1.63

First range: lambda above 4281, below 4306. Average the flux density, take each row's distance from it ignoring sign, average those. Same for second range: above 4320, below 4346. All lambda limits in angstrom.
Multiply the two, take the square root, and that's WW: 0.138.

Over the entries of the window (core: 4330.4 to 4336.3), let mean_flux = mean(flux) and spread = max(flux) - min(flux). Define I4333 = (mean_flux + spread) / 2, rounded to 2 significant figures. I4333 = 0.90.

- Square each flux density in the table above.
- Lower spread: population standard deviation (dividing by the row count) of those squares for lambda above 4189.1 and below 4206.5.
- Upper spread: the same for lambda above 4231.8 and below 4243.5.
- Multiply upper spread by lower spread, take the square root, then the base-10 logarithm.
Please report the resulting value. -0.45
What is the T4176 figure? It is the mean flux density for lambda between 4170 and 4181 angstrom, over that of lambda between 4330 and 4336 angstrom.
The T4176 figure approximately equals 0.77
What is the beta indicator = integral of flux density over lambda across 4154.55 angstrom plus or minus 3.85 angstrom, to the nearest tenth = 10.2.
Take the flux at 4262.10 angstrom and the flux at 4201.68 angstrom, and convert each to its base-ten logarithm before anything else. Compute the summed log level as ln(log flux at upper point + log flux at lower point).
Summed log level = -1.23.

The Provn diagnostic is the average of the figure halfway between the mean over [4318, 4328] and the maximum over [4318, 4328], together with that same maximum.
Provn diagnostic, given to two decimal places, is 1.72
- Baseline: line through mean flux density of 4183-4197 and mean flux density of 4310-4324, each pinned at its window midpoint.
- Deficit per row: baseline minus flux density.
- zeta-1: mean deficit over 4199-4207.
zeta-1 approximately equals 0.04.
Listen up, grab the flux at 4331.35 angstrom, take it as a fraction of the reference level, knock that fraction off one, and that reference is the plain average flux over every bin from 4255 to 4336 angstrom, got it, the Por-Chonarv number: -0.19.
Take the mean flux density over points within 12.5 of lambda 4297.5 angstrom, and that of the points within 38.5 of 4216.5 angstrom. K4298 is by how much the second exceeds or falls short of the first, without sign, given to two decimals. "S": 0.23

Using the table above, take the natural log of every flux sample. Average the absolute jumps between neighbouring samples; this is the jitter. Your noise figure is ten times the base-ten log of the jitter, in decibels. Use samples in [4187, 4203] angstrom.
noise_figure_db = -12.4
